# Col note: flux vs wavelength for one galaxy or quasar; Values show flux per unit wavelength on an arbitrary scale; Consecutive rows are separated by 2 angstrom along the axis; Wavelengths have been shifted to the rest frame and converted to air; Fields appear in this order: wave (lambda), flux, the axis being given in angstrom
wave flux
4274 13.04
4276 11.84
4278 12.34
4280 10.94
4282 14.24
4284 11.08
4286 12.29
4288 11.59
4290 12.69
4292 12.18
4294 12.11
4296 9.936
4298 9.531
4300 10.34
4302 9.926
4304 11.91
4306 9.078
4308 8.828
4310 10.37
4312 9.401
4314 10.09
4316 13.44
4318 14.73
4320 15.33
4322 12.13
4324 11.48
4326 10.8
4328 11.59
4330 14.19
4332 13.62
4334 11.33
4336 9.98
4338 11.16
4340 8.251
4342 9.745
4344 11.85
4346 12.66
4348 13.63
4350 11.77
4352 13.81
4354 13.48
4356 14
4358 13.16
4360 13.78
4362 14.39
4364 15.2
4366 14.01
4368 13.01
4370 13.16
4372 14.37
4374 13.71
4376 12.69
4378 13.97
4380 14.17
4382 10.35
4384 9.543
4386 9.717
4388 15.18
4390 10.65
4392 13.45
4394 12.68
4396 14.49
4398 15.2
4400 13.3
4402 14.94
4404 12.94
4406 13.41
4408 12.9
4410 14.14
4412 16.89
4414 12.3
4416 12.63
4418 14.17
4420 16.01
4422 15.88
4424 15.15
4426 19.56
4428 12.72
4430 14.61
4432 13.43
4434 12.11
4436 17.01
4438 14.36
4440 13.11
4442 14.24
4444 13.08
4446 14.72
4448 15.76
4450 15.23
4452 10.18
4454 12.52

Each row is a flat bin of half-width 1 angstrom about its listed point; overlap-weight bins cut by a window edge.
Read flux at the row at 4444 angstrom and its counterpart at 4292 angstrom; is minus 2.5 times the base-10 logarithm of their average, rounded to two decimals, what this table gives -2.75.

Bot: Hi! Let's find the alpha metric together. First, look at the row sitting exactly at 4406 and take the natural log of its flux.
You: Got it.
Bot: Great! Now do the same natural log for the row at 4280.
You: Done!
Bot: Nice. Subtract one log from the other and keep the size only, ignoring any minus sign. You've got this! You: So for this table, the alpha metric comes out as 0.20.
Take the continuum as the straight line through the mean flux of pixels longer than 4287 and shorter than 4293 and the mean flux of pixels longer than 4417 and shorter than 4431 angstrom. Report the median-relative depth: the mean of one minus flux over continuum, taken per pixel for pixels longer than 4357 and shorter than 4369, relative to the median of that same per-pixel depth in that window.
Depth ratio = 0.40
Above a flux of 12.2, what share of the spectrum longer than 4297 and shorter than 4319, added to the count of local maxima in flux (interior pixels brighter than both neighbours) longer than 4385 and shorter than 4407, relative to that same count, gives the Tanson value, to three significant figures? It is 1.05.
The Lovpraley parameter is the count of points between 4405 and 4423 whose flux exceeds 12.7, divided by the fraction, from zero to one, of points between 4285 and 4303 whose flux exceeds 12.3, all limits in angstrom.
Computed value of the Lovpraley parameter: 63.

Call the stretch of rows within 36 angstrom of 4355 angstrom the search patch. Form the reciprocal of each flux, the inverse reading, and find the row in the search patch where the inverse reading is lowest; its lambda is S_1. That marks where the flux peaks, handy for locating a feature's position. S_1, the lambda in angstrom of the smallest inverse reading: 4320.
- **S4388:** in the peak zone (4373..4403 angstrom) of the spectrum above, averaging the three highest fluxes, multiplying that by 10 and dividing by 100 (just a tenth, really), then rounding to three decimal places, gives 1.511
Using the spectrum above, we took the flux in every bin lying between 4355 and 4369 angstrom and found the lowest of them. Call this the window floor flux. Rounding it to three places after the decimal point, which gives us 13.010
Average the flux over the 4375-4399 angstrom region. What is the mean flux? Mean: 12.7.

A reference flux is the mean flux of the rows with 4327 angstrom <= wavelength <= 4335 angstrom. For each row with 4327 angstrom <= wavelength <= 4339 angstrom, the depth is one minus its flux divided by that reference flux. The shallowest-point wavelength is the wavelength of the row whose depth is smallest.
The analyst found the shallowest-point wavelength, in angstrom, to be 4330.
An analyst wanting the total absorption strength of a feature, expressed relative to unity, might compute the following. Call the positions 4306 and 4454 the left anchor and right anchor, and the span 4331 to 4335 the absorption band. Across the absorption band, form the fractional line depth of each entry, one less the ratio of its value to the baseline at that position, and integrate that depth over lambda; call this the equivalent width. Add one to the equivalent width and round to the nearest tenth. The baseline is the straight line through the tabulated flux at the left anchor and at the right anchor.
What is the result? -0.1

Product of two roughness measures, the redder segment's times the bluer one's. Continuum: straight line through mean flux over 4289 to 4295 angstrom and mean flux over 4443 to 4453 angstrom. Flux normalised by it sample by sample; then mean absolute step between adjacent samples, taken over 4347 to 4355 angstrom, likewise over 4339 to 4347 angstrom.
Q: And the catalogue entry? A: 0.012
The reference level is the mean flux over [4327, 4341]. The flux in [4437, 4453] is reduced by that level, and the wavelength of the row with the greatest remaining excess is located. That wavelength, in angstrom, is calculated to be 4448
